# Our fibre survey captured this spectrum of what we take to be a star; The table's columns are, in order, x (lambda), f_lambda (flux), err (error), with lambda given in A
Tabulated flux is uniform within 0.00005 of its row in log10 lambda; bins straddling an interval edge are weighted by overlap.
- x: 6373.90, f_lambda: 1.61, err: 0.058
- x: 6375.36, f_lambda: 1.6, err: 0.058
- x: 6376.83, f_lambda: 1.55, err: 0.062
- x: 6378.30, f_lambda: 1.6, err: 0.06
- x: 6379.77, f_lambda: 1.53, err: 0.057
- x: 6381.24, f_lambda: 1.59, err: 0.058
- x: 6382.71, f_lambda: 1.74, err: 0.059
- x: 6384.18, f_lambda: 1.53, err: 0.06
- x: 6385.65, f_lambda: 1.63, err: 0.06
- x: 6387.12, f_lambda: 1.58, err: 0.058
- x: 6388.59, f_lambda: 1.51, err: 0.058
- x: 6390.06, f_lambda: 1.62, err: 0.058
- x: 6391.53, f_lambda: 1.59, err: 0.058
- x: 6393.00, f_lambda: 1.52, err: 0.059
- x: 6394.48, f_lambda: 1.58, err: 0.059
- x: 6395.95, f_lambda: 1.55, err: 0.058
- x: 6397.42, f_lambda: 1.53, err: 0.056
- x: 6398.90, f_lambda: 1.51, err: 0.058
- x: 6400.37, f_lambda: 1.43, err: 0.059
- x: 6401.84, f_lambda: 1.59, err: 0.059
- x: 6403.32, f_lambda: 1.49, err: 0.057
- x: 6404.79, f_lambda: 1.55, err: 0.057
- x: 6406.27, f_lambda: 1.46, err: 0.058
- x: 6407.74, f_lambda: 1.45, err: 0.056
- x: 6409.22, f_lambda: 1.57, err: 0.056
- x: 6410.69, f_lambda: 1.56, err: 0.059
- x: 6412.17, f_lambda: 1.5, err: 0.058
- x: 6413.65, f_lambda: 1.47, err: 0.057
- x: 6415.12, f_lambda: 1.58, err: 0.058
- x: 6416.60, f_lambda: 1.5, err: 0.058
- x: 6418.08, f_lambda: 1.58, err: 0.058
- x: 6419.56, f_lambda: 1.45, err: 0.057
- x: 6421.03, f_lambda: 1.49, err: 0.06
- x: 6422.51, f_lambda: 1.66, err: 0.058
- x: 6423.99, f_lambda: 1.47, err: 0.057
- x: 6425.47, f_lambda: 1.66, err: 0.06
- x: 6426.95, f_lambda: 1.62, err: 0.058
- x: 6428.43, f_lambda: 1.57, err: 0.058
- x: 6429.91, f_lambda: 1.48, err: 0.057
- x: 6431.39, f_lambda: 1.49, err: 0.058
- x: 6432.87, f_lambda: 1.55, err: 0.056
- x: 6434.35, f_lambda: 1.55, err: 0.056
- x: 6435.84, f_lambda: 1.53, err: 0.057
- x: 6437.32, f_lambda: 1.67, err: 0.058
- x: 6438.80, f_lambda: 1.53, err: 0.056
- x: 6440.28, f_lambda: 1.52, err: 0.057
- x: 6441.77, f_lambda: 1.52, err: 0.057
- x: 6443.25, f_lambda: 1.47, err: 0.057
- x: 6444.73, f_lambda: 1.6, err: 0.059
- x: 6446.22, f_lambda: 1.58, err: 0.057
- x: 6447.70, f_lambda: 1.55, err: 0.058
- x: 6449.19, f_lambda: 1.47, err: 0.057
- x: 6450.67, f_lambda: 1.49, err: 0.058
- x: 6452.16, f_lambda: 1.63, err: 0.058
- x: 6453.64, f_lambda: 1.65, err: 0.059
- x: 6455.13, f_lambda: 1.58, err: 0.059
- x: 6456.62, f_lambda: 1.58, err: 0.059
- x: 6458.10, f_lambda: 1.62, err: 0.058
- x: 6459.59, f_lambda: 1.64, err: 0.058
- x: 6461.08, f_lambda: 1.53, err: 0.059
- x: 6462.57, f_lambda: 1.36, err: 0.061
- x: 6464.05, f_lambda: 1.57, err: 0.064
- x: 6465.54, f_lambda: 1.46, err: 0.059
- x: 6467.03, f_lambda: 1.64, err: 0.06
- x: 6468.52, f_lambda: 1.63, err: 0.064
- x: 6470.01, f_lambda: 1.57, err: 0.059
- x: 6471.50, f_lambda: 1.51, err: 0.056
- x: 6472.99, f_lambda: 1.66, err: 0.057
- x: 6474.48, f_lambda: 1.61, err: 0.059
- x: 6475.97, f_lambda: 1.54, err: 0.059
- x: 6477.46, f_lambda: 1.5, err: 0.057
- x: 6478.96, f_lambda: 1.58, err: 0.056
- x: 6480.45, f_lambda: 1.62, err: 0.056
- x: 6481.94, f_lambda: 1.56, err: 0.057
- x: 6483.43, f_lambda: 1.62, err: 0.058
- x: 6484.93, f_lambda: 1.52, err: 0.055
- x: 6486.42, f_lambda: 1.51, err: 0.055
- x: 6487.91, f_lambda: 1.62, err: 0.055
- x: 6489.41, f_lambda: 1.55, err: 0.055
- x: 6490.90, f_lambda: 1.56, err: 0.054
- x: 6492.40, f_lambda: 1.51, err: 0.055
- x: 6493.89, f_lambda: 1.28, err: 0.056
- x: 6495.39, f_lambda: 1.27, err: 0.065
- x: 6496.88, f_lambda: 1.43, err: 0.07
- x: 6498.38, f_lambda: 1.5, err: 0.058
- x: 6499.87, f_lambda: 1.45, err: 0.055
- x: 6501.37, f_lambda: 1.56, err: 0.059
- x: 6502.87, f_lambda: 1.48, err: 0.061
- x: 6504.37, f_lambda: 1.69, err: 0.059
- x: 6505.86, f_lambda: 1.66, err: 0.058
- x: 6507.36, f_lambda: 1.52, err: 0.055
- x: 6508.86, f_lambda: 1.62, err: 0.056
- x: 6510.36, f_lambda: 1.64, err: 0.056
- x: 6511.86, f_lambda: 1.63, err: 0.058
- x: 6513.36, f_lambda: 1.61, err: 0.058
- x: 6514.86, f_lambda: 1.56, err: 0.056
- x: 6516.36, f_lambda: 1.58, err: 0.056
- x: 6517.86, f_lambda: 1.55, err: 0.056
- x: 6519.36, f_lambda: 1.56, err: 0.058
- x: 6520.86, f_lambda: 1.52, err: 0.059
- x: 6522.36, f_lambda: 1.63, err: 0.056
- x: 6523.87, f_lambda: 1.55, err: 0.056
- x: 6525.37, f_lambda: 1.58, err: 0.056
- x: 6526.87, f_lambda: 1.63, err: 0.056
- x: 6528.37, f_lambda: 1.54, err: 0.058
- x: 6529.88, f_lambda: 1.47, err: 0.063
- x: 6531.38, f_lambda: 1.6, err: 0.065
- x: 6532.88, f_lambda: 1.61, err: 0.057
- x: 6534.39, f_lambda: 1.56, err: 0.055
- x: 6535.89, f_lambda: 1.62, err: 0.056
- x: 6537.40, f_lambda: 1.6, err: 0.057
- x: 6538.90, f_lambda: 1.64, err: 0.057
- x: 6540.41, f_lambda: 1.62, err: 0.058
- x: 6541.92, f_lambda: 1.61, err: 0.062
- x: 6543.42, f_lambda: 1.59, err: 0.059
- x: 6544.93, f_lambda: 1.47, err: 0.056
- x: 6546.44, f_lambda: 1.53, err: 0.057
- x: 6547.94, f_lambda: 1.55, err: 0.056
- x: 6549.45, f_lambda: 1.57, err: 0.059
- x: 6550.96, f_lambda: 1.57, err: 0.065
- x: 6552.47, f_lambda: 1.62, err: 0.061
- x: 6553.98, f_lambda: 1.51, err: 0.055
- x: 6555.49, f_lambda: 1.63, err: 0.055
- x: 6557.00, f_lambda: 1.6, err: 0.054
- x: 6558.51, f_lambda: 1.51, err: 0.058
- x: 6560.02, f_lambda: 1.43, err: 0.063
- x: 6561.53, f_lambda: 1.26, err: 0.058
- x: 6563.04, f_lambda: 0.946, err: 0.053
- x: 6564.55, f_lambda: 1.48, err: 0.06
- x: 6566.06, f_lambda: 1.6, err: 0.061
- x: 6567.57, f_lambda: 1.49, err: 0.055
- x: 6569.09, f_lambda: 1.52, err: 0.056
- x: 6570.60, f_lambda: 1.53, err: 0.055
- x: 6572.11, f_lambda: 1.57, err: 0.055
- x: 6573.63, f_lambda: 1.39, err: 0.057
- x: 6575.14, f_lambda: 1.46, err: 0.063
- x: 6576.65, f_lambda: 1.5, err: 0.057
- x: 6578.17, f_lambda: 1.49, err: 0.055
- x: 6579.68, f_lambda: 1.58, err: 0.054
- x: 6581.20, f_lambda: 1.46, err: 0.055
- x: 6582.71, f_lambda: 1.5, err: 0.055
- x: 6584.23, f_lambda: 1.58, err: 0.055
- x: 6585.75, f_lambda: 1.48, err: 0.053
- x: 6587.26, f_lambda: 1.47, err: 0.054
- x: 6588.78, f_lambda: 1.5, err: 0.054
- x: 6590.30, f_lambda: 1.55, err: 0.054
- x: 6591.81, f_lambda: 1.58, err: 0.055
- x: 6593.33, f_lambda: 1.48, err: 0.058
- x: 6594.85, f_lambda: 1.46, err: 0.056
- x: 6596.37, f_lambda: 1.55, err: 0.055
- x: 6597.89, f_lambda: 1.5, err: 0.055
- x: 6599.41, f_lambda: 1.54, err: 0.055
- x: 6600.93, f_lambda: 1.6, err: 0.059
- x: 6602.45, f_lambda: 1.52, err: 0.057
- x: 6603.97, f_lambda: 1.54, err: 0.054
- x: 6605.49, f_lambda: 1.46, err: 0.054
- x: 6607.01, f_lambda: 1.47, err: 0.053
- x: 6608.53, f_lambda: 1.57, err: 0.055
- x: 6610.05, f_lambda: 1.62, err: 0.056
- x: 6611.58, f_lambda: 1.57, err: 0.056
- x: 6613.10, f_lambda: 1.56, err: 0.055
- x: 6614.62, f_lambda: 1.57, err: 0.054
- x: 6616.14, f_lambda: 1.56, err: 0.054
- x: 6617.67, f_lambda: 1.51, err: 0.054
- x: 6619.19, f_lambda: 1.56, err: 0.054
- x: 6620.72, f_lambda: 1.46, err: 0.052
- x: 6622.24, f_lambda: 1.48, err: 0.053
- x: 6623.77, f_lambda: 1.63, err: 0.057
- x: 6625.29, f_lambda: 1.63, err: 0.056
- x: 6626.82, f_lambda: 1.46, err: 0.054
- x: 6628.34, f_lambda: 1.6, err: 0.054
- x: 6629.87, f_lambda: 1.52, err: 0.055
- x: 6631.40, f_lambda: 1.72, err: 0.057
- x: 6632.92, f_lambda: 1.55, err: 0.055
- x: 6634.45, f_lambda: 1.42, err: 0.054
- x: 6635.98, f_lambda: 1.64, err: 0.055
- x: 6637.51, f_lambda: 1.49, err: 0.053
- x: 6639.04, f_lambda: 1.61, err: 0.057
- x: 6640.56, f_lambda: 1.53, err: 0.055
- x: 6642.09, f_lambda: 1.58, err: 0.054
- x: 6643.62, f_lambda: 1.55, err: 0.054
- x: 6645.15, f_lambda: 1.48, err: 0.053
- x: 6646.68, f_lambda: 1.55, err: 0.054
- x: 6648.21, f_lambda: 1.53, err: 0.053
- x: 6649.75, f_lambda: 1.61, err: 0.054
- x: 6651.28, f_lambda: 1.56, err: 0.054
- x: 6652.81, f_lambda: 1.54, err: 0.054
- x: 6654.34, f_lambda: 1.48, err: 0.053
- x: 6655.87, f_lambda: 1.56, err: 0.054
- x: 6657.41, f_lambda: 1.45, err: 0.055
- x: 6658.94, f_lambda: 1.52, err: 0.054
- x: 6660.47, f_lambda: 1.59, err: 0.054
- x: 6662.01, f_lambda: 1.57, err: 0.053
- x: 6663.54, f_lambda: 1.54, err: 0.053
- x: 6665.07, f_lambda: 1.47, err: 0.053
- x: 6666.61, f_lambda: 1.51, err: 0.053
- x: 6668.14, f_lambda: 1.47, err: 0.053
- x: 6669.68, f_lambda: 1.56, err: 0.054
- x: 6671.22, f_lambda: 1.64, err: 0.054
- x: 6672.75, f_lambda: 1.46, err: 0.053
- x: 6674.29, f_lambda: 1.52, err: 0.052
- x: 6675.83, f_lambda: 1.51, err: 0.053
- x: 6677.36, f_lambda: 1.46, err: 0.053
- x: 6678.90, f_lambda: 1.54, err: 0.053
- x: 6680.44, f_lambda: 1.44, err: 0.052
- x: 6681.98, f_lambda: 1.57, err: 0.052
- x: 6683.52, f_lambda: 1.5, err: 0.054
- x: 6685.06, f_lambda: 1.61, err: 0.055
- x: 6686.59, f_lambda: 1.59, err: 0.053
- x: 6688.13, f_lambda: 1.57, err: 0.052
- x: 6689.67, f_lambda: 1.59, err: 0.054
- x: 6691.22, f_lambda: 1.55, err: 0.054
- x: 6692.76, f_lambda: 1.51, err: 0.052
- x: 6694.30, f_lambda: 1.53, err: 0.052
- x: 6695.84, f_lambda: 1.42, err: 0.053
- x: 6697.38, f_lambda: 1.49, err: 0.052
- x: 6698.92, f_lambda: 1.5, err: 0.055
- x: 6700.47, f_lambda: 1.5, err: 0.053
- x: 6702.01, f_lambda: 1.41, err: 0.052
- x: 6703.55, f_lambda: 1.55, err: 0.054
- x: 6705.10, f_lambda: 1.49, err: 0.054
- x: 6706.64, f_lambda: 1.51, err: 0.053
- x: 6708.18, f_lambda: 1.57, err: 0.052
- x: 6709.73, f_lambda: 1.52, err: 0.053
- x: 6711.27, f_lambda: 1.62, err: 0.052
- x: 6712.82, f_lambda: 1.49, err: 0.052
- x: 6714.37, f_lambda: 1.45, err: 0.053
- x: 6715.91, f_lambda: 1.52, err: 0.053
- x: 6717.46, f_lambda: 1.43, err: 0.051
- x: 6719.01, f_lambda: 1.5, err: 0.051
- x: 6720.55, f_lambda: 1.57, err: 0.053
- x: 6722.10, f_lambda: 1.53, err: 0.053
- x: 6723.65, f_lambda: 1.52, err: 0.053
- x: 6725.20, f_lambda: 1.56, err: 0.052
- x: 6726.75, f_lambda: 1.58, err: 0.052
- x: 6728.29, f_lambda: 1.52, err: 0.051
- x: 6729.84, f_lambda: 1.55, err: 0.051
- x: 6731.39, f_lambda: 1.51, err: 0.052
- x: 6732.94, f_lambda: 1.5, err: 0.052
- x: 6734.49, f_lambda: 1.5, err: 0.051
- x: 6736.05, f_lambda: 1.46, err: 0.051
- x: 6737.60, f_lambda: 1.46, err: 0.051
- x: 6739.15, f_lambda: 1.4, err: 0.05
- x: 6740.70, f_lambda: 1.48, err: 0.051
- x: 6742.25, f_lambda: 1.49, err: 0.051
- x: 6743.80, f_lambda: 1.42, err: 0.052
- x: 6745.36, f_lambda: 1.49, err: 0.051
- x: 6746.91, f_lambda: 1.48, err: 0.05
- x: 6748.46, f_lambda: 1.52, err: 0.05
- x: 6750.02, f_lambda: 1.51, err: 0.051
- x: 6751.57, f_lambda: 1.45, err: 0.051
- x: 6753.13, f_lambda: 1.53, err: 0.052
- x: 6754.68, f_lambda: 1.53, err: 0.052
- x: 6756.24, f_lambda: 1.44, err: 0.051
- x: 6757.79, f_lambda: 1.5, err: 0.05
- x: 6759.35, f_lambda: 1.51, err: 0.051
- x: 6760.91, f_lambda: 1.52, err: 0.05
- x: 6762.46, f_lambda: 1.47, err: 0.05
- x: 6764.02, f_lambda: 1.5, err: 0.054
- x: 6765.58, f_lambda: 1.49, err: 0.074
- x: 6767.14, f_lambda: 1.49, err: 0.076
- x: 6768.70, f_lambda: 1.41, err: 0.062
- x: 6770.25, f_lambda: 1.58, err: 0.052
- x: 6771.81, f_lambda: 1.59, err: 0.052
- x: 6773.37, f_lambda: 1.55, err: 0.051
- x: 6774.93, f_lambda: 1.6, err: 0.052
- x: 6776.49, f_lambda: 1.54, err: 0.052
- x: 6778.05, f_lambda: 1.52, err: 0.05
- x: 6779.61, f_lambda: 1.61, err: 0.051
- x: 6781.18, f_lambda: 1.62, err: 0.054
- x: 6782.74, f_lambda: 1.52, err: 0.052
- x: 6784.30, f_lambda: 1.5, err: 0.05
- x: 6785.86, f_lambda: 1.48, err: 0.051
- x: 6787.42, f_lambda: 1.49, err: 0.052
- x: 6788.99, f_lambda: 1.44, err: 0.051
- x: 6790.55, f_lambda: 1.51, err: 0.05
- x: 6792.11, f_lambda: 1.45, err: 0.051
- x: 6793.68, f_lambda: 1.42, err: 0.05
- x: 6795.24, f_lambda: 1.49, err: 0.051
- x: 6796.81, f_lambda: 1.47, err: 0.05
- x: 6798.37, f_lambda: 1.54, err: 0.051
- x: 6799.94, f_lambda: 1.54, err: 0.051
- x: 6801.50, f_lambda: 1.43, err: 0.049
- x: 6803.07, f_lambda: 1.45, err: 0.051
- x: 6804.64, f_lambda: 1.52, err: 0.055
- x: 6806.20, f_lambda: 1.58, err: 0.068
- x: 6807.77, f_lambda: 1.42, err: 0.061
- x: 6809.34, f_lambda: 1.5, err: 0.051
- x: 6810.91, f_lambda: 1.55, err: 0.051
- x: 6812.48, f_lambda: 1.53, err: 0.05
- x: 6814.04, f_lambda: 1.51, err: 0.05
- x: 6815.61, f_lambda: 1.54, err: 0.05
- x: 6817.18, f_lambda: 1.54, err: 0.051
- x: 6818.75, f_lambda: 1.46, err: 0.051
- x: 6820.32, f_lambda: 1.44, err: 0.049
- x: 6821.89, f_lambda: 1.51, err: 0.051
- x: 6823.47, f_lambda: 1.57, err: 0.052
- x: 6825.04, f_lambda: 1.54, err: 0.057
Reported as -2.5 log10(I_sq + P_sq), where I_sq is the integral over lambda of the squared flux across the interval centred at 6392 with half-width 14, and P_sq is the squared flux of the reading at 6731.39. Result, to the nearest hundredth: -4.62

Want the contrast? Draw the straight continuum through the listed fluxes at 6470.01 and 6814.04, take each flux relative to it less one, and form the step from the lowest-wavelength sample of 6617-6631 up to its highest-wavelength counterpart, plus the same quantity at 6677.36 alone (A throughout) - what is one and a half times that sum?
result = -0.060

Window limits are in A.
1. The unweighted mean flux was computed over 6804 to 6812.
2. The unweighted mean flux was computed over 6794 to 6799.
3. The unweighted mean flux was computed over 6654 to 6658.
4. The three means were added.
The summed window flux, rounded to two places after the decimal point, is 4.51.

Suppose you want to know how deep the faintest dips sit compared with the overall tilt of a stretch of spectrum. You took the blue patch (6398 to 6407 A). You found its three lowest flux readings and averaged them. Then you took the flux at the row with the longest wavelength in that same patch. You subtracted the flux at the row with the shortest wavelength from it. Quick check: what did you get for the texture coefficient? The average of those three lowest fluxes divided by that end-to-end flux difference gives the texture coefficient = -29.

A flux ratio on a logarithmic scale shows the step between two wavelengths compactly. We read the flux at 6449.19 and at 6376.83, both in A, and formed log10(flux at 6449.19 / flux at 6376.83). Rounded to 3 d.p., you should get -0.023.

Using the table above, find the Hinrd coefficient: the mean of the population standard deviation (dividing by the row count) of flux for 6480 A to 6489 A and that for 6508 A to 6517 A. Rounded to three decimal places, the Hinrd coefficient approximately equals 0.038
